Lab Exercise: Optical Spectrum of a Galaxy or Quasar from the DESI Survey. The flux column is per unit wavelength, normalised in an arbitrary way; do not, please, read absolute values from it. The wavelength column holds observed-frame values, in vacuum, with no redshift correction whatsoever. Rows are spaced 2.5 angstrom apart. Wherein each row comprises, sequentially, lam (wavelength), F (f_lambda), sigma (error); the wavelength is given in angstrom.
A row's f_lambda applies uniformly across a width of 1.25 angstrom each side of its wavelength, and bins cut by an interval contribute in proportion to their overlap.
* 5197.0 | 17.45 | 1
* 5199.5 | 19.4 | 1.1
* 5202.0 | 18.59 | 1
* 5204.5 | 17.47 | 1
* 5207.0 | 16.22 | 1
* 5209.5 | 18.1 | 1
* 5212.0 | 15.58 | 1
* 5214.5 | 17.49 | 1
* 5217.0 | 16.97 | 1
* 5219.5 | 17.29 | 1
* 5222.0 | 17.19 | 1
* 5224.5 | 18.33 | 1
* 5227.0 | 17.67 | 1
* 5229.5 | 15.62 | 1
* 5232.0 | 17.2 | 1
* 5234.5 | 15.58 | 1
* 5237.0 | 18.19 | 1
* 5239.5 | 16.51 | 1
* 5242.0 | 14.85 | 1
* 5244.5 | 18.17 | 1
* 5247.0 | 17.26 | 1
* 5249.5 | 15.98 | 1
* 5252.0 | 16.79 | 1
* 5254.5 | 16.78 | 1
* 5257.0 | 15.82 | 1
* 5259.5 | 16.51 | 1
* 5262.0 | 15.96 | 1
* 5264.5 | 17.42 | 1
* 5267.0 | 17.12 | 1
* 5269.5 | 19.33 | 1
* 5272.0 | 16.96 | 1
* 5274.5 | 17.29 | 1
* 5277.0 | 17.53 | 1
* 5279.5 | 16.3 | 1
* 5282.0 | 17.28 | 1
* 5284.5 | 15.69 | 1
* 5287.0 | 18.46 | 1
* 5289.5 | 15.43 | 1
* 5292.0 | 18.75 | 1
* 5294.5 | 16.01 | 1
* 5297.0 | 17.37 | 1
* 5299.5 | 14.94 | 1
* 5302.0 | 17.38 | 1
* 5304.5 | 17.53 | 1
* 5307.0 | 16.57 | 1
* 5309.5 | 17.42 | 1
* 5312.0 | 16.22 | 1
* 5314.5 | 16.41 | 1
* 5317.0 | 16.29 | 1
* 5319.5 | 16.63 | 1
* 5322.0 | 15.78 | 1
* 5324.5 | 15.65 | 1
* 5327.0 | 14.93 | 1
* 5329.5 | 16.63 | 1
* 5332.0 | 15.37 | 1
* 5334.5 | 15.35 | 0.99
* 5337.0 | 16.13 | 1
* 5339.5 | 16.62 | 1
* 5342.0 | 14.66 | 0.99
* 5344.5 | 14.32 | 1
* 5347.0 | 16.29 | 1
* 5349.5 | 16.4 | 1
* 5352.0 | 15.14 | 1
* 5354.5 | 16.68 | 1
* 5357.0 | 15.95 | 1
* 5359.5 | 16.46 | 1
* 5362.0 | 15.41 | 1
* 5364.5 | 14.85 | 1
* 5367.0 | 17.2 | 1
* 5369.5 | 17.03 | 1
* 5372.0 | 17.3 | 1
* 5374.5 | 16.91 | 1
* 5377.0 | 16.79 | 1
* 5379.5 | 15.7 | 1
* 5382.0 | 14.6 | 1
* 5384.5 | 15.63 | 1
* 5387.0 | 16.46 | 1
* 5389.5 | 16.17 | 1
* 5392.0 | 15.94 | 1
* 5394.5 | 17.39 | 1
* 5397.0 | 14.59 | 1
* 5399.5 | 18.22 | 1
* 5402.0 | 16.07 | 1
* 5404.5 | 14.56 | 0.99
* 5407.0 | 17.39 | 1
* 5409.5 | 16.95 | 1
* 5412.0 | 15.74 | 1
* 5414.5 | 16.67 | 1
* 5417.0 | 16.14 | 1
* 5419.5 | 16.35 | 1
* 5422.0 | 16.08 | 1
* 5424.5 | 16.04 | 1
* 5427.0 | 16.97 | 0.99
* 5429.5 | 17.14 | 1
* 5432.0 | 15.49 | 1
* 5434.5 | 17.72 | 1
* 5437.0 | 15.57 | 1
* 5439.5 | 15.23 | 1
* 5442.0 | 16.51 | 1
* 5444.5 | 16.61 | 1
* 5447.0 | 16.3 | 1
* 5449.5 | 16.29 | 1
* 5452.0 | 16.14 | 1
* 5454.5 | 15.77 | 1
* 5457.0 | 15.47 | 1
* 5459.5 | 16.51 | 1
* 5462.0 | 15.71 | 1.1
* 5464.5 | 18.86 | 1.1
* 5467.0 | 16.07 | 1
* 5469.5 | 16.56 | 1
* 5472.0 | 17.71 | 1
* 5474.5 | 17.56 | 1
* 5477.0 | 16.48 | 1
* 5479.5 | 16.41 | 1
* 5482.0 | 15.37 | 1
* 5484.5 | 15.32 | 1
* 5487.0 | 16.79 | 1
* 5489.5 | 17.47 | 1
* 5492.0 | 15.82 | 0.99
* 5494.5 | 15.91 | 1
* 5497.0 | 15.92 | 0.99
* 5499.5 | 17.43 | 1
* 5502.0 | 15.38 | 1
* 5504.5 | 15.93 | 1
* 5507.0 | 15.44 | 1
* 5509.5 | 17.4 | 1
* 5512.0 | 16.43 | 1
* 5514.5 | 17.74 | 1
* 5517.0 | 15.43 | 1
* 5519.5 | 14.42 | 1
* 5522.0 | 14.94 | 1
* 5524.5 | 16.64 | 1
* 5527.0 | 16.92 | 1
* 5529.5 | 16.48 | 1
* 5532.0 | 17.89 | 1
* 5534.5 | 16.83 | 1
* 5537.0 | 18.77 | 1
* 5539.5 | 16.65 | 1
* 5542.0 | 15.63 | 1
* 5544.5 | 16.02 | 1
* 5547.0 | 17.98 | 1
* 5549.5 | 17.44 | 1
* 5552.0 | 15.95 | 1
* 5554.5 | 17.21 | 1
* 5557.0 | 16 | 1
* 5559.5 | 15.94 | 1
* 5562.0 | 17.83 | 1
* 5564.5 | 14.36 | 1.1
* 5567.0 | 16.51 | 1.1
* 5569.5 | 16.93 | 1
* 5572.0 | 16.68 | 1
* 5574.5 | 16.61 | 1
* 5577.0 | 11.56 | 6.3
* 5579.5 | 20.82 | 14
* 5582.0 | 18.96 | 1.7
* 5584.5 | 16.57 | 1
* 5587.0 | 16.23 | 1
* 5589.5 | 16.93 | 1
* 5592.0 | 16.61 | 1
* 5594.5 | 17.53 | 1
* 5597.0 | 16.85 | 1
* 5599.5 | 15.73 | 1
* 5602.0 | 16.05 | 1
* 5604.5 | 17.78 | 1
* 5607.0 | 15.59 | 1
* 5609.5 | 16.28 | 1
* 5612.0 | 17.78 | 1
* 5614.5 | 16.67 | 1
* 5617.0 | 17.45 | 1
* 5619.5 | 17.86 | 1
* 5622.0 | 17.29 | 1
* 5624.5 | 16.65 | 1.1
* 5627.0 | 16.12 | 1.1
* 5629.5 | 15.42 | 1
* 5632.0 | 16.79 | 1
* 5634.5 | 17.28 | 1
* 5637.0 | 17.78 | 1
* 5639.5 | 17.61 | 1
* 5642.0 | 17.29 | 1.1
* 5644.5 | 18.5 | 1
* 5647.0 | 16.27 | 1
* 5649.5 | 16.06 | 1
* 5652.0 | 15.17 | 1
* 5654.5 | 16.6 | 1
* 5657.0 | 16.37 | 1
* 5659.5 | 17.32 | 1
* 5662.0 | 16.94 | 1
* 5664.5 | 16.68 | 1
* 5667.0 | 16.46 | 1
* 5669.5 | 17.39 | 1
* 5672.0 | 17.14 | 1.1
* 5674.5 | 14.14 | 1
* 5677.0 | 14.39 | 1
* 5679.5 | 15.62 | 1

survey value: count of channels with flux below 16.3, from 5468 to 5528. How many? 11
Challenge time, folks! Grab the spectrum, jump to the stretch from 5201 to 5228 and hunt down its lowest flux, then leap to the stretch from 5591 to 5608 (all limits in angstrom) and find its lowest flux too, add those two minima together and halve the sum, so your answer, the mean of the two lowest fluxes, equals 15.6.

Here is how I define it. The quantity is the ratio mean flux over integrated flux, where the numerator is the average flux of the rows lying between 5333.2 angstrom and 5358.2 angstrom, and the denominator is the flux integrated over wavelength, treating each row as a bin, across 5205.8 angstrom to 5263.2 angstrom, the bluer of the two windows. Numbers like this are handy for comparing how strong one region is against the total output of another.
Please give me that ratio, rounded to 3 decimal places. 0.016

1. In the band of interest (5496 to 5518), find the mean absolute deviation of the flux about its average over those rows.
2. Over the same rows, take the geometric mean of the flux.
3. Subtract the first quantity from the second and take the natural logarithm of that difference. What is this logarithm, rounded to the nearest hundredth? 2.74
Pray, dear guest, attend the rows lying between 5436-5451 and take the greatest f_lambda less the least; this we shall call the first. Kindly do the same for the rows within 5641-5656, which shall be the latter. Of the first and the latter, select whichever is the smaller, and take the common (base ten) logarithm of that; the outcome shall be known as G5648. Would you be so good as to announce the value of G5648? 0.14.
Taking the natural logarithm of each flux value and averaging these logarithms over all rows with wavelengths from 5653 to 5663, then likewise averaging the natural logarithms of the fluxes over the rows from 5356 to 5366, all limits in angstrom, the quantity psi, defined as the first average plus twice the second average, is 8.32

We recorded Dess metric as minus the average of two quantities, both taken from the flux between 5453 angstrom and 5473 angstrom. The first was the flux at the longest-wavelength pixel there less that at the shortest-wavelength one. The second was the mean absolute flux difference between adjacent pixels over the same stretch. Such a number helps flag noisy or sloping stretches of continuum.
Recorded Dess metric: -1.7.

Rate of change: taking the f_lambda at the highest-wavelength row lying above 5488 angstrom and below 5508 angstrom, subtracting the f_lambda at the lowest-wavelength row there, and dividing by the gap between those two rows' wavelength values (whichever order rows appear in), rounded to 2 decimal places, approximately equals -0.12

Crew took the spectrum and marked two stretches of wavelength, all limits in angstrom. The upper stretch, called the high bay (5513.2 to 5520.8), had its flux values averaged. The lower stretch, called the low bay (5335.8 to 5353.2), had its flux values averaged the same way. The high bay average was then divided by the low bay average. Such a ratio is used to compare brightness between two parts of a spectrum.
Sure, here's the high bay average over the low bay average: 1.01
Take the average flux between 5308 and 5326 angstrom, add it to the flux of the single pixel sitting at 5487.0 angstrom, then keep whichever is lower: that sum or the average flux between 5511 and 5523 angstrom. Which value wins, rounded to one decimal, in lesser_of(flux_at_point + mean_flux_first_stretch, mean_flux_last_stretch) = 15.8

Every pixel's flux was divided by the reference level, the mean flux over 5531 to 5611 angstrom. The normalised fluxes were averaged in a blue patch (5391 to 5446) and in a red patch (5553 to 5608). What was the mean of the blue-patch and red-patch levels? 0.99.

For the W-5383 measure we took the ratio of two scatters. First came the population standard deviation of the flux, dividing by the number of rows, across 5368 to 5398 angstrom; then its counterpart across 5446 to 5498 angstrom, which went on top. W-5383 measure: 0.9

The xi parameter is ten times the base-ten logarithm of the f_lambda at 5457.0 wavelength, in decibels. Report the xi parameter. 11.9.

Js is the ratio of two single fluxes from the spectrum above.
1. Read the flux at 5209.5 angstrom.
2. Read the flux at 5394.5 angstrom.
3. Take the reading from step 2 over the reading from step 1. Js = 0.96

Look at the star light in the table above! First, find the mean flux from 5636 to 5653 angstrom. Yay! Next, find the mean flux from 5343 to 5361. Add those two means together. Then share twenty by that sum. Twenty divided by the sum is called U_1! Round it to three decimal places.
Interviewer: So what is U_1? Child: 0.609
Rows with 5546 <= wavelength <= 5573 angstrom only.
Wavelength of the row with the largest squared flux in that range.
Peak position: 5547.0 angstrom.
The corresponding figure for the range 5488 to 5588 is 5579.5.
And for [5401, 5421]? 5407.0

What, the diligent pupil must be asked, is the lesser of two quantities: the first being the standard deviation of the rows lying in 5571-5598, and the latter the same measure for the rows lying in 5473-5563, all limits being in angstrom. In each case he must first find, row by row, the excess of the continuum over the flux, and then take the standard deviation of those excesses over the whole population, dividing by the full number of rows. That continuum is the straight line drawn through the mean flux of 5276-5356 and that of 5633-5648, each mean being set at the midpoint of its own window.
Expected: 0.96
